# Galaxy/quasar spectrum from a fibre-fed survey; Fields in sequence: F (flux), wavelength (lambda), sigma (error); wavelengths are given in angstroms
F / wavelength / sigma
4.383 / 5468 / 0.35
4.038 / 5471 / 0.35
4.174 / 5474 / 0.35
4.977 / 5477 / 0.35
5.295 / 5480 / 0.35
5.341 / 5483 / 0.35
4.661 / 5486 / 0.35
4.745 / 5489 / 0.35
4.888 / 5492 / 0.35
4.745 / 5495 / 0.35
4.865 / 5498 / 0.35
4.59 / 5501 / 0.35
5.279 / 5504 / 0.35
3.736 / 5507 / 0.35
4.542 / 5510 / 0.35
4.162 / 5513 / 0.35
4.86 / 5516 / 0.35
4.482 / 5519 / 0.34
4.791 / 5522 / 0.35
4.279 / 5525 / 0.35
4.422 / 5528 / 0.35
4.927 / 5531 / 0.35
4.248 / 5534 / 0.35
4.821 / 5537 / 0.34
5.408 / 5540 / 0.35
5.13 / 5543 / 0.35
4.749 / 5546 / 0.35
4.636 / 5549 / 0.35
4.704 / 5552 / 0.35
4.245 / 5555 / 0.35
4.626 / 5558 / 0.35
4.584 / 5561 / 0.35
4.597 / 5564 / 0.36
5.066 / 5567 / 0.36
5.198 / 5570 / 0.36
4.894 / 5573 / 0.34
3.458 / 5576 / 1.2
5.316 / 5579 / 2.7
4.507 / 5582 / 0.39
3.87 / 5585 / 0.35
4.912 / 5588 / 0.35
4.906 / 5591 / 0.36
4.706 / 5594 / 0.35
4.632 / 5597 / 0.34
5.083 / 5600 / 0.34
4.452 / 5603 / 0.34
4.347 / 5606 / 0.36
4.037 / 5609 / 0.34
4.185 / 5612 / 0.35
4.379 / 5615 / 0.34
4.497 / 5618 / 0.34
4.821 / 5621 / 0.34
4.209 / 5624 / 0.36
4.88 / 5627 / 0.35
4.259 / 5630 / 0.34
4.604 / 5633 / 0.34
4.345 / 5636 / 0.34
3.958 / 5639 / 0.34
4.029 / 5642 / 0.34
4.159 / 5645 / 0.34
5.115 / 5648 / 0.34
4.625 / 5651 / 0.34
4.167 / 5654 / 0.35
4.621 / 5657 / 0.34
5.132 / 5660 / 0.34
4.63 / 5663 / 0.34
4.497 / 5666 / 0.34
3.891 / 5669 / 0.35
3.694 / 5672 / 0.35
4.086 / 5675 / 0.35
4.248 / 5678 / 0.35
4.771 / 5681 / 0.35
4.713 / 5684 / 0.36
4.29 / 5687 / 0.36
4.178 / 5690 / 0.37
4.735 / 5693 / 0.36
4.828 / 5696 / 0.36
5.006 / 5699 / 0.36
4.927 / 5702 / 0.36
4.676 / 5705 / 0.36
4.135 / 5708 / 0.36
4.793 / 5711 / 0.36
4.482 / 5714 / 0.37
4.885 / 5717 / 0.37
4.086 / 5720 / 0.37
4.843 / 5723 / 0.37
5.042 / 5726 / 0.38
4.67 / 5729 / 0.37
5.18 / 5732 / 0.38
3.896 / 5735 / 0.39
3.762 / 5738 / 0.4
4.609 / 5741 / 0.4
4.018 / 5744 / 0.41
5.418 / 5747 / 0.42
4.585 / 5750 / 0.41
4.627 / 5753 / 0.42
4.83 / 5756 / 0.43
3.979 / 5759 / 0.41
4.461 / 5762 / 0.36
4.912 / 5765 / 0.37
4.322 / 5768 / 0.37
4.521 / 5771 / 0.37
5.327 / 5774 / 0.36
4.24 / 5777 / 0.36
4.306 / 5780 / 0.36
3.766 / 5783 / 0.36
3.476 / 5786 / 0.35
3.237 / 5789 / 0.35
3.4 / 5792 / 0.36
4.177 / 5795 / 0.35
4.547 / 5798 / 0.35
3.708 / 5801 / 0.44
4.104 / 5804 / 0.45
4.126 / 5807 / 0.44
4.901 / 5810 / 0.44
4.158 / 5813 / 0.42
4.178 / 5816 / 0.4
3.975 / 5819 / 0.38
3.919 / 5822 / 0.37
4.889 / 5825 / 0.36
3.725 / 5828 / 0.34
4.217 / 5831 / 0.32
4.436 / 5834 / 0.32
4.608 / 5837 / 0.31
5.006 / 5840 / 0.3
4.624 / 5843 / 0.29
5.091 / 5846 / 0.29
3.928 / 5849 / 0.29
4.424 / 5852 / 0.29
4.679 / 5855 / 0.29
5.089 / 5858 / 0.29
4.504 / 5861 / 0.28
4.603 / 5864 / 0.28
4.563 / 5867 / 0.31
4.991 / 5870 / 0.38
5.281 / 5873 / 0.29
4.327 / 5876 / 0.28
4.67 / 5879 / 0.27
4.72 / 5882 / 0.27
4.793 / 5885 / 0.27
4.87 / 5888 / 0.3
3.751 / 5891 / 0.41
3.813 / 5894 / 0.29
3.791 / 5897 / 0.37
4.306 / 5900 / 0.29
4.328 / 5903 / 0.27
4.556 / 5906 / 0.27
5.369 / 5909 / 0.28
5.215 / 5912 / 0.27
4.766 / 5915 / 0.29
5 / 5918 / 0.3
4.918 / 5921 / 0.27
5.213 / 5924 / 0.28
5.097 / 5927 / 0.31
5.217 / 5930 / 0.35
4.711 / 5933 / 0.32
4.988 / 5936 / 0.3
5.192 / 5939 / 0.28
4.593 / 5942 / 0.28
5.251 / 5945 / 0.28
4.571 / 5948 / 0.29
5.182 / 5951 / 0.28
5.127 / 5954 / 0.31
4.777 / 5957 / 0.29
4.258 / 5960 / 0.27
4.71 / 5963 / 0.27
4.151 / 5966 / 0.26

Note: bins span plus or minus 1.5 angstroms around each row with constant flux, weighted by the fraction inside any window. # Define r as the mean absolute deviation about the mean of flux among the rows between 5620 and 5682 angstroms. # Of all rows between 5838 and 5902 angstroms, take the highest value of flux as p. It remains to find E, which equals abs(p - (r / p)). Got 5.22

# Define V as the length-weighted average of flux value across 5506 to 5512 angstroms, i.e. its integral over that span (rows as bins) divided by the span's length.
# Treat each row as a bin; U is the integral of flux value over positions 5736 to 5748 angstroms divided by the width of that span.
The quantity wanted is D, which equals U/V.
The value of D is 1.05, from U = 4.39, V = 4.2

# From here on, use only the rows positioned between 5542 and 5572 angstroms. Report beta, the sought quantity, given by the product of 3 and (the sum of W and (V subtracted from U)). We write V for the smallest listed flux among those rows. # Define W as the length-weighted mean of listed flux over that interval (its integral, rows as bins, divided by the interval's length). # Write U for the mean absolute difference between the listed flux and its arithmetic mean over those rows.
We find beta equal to 2.2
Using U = 0.23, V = 4.245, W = 4.75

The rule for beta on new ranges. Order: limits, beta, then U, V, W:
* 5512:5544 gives 2.6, 0.33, 4.162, 4.69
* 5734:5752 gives 3.4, 0.49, 3.762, 4.40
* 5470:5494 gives 3.3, 0.36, 4.038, 4.78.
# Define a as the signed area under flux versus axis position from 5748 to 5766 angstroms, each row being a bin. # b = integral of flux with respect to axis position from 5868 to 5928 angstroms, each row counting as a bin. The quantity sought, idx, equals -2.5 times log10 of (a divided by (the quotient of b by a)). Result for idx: -3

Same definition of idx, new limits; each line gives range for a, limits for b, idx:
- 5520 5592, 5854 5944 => -6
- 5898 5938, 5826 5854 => -6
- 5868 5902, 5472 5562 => -4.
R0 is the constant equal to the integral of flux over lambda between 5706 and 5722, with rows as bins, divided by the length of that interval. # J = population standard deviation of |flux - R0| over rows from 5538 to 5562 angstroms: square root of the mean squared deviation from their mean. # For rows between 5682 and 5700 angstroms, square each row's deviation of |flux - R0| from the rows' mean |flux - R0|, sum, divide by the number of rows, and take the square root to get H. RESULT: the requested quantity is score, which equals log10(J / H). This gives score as 0.4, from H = 0.10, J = 0.272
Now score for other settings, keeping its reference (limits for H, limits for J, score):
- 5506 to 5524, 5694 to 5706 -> -0.3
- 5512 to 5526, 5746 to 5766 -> 0.4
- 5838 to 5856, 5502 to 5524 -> 0.1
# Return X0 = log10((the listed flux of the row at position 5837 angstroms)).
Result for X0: 0.66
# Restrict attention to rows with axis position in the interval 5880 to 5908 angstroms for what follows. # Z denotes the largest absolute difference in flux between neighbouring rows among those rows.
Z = 1.12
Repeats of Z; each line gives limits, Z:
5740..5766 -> 1.40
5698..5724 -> 0.80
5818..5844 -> 1.16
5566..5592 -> 1.86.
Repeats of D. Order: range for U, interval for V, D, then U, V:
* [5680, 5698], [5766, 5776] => 0.98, 4.59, 4.7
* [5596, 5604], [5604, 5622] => 1.09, 4.74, 4.4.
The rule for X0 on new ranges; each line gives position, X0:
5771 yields 0.66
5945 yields 0.72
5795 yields 0.62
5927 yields 0.71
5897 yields 0.58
